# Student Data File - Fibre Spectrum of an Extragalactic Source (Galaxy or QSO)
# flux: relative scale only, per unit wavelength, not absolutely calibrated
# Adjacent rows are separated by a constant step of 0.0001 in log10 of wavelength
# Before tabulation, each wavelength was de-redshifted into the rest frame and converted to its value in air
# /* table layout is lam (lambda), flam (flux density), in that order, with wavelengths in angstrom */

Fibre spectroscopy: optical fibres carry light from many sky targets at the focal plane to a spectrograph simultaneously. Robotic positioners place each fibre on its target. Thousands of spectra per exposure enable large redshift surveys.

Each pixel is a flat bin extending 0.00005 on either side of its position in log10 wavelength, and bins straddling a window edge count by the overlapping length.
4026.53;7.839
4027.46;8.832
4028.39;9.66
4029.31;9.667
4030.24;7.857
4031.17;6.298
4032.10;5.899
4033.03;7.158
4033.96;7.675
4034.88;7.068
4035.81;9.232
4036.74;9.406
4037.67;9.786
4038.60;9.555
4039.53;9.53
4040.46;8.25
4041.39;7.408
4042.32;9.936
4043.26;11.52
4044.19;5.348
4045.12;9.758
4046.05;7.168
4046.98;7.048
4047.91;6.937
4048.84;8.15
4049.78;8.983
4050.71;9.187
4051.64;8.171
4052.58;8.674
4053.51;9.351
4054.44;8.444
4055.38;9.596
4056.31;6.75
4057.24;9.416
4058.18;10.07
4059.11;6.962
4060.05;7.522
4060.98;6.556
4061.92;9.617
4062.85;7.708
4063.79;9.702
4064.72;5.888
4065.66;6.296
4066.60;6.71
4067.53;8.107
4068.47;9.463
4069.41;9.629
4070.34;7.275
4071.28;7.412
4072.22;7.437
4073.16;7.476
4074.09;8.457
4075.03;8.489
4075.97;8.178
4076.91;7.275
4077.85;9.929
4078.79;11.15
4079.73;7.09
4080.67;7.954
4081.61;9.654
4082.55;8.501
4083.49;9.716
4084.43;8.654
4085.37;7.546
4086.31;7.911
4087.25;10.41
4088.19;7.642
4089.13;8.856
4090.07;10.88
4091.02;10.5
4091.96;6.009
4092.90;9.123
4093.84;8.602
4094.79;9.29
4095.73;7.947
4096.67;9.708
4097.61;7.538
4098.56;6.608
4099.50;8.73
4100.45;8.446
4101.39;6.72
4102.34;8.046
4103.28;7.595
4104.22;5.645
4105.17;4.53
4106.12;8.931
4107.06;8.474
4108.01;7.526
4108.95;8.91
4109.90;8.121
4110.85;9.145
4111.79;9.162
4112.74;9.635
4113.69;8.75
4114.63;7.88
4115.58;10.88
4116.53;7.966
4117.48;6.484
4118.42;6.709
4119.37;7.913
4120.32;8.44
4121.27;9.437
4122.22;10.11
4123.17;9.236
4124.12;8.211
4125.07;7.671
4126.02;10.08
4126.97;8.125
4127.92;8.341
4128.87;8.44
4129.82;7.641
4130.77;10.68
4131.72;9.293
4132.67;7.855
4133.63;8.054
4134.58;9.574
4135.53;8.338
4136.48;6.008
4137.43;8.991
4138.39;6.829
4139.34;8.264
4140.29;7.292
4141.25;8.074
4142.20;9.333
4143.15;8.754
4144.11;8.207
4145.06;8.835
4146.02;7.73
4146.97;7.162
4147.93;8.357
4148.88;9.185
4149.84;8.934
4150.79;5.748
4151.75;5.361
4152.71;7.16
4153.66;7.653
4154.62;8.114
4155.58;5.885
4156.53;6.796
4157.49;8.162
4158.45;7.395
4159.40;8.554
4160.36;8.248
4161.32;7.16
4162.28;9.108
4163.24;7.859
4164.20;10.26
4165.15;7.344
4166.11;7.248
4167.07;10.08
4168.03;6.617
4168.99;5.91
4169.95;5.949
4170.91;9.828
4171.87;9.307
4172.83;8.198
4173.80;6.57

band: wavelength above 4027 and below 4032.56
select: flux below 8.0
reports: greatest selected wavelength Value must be 4032.10 angstrom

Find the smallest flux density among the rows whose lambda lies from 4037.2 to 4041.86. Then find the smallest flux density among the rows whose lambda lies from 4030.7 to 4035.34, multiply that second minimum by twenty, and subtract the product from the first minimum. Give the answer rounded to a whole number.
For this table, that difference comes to -111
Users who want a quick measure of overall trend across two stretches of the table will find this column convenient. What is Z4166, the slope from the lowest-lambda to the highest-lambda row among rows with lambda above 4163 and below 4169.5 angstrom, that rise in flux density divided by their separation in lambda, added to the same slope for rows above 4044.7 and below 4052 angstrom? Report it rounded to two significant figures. -0.58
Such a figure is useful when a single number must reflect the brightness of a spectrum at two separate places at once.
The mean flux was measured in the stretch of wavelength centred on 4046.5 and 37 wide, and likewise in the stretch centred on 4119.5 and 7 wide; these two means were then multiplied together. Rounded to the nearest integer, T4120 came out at 68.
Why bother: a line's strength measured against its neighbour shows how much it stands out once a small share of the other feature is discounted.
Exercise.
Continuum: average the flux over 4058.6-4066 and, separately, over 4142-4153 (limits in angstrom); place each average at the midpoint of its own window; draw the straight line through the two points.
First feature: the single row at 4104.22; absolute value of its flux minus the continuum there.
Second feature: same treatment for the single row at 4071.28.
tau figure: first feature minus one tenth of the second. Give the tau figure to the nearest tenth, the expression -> 2.1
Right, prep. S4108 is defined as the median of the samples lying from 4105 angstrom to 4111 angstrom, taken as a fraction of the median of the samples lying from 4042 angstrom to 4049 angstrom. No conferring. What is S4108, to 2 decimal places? 1.11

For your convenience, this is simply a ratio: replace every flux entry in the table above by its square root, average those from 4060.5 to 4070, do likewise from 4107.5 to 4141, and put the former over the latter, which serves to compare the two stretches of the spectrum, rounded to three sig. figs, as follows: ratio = 0.969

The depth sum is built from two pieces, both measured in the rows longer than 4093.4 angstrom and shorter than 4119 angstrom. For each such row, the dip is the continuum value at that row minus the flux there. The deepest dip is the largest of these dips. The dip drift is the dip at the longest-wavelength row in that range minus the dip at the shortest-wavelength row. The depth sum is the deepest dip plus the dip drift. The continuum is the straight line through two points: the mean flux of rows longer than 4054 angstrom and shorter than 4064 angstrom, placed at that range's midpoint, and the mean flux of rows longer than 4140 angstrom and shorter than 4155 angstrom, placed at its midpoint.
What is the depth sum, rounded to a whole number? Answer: 5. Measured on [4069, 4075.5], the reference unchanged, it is 2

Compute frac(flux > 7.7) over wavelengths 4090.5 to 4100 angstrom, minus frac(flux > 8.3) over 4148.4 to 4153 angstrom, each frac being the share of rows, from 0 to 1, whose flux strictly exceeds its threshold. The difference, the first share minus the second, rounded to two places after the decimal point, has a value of 0.30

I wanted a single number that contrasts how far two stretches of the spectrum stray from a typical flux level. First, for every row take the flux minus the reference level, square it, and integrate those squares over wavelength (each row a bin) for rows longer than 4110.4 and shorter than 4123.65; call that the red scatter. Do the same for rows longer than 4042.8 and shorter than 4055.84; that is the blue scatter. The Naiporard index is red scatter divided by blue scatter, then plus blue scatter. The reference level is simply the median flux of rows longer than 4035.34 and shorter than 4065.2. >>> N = 30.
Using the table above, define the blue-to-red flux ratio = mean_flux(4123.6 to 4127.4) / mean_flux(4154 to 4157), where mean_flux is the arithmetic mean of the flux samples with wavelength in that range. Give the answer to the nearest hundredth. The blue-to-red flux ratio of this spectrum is 1.23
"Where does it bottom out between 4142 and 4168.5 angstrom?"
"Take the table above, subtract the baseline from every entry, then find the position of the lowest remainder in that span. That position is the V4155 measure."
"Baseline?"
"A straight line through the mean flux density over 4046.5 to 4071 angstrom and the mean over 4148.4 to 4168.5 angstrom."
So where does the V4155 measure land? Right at 4151.75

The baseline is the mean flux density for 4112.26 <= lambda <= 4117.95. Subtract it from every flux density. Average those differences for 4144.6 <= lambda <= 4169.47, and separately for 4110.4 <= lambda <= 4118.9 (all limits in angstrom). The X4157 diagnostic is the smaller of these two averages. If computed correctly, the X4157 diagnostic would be -0.87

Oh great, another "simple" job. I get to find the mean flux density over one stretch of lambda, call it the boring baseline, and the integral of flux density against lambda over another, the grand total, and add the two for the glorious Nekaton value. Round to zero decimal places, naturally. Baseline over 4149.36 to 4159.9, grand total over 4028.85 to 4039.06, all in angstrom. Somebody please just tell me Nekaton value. 90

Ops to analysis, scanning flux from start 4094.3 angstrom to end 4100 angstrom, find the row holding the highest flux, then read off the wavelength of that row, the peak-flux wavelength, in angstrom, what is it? 4096.67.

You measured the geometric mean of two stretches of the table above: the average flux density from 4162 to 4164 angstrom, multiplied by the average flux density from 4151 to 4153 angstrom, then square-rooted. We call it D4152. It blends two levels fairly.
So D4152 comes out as 7.3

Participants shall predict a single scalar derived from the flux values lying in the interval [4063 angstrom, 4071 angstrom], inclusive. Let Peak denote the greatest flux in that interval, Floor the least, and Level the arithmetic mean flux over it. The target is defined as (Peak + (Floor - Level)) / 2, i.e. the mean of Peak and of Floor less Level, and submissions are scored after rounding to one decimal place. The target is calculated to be 3.9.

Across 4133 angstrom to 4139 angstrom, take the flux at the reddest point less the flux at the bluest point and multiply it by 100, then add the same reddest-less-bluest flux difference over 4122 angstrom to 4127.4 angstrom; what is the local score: -124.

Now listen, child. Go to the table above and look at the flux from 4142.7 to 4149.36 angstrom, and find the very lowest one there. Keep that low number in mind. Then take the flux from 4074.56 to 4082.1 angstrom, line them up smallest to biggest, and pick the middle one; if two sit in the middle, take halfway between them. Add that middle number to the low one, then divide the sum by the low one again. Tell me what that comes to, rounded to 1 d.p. 2.2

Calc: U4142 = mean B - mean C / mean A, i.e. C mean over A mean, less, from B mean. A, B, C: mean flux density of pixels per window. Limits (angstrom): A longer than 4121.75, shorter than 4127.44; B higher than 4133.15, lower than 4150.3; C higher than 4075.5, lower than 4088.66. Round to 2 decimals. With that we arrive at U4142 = 7.24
